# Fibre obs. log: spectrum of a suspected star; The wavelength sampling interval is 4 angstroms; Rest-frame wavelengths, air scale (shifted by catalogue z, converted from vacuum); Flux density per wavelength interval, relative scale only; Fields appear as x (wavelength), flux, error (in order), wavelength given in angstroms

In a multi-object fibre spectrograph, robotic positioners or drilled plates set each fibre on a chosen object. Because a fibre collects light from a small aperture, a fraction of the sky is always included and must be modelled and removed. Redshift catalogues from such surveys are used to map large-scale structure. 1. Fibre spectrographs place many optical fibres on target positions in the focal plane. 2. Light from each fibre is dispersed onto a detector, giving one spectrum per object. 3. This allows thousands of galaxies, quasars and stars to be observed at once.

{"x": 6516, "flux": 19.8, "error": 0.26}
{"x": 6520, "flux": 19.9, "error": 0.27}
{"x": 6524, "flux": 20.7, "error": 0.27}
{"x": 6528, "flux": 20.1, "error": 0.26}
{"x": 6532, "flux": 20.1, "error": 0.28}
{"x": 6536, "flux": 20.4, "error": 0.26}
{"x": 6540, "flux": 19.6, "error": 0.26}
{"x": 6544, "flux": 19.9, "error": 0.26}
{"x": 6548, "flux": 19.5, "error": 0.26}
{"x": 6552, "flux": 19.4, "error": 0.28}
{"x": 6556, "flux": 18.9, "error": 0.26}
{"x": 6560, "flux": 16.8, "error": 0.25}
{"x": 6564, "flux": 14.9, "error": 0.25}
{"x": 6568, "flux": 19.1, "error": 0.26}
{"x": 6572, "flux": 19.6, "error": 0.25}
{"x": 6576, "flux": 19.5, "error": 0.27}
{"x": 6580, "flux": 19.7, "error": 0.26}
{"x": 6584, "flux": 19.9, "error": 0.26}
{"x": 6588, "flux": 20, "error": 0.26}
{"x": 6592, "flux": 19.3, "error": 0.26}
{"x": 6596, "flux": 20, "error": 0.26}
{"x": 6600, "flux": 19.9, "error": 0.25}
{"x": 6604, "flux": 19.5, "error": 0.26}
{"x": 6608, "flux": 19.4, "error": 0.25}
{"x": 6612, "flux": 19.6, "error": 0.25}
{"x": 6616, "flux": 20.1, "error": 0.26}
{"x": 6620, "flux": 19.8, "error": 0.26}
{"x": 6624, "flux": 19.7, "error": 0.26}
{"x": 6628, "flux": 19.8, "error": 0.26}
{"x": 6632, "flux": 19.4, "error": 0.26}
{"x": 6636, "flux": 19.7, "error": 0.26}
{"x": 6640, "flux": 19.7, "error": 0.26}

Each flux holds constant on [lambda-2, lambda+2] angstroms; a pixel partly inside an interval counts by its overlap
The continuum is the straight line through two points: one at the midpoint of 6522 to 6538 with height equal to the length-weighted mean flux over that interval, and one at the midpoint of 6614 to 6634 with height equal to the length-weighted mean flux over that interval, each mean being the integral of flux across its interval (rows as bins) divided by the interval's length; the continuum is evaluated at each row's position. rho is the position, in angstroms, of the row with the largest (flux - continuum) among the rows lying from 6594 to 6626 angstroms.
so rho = 6616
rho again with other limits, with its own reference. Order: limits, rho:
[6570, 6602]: 6596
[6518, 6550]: 6524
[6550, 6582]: 6580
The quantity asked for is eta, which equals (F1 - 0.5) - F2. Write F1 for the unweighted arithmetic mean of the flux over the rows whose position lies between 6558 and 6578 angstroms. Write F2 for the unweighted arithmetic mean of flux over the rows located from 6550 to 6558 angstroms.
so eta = -1.7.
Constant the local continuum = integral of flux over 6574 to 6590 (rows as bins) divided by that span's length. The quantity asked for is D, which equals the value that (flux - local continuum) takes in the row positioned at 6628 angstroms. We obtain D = 0.0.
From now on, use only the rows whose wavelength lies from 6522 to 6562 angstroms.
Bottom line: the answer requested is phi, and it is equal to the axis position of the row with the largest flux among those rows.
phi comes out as 6524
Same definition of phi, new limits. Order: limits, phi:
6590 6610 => 6596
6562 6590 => 6588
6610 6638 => 6616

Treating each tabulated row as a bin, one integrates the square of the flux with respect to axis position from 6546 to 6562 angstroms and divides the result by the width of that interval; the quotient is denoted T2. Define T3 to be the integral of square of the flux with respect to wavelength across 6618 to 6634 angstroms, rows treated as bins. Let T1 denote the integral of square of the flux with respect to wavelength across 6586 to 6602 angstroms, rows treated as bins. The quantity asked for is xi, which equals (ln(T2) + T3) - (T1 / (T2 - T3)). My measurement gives 6201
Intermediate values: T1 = 6274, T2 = 349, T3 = 6194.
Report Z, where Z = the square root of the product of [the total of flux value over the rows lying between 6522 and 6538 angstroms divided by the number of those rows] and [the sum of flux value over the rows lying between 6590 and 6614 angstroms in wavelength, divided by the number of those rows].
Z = 20.0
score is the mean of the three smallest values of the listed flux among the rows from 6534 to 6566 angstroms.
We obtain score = 16.9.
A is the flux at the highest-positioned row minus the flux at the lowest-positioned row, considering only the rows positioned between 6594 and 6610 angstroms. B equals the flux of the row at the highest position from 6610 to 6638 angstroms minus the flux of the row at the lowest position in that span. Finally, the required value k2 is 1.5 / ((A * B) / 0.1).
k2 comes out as -2.50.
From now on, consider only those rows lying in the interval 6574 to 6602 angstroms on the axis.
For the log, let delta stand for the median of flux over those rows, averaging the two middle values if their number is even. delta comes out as 19.9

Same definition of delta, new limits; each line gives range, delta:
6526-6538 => 20.1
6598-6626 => 19.7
